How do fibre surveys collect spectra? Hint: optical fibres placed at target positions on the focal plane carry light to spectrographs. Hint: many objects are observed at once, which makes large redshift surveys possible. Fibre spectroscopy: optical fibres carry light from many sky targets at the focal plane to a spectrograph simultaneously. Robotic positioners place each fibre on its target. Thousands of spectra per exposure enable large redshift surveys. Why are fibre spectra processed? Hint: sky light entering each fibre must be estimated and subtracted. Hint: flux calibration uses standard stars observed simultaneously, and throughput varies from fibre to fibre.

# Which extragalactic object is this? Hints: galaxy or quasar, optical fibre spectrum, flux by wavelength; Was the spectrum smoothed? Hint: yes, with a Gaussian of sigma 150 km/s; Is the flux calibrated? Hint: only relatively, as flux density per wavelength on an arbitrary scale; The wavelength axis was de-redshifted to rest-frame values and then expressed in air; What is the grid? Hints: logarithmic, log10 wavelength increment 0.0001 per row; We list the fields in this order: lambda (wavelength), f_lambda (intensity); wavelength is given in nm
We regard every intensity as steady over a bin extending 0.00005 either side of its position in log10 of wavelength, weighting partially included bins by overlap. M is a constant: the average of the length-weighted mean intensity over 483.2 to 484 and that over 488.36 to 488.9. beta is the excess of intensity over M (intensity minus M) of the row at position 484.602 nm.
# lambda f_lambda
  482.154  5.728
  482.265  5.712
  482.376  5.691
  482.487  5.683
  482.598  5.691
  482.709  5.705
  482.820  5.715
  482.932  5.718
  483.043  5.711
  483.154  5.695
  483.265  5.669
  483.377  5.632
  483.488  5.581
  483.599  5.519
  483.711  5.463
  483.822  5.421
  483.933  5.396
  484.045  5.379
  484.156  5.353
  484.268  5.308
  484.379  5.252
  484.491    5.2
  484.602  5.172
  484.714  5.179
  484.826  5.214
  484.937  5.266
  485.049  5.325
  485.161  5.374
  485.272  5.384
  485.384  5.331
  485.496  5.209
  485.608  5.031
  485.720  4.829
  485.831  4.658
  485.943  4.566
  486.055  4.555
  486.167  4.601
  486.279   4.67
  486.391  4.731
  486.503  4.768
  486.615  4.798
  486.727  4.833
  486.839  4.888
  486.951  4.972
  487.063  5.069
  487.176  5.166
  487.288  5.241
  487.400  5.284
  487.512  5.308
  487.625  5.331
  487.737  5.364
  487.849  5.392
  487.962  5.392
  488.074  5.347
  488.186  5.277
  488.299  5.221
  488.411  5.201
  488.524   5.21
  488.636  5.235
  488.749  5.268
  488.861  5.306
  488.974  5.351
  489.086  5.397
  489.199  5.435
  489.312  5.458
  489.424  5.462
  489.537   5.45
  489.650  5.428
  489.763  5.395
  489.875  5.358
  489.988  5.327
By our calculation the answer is -0.2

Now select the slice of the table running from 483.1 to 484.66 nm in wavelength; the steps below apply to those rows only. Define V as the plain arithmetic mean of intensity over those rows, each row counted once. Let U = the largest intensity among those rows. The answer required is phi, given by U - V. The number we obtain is 0.264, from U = 5.695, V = 5.43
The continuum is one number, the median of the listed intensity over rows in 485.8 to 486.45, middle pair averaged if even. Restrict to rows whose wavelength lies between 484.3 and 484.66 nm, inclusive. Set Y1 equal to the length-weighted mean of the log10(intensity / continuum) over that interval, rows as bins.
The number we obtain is 0.052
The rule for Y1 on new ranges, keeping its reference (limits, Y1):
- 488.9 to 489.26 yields 0.066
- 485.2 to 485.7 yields 0.051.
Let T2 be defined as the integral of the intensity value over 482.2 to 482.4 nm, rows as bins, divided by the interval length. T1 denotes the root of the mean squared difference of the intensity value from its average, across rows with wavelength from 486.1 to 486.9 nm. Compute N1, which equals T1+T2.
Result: 5.80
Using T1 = 0.090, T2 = 5.7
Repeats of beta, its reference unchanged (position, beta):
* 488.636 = -0.1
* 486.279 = -0.7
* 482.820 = 0.3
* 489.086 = 0.0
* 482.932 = 0.3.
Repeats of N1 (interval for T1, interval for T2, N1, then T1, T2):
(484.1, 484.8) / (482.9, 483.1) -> 5.79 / 0.068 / 5.7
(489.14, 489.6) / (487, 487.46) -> 5.20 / 0.010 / 5.2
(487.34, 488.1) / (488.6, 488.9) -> 5.31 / 0.038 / 5.3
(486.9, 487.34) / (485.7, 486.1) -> 4.75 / 0.101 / 4.6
